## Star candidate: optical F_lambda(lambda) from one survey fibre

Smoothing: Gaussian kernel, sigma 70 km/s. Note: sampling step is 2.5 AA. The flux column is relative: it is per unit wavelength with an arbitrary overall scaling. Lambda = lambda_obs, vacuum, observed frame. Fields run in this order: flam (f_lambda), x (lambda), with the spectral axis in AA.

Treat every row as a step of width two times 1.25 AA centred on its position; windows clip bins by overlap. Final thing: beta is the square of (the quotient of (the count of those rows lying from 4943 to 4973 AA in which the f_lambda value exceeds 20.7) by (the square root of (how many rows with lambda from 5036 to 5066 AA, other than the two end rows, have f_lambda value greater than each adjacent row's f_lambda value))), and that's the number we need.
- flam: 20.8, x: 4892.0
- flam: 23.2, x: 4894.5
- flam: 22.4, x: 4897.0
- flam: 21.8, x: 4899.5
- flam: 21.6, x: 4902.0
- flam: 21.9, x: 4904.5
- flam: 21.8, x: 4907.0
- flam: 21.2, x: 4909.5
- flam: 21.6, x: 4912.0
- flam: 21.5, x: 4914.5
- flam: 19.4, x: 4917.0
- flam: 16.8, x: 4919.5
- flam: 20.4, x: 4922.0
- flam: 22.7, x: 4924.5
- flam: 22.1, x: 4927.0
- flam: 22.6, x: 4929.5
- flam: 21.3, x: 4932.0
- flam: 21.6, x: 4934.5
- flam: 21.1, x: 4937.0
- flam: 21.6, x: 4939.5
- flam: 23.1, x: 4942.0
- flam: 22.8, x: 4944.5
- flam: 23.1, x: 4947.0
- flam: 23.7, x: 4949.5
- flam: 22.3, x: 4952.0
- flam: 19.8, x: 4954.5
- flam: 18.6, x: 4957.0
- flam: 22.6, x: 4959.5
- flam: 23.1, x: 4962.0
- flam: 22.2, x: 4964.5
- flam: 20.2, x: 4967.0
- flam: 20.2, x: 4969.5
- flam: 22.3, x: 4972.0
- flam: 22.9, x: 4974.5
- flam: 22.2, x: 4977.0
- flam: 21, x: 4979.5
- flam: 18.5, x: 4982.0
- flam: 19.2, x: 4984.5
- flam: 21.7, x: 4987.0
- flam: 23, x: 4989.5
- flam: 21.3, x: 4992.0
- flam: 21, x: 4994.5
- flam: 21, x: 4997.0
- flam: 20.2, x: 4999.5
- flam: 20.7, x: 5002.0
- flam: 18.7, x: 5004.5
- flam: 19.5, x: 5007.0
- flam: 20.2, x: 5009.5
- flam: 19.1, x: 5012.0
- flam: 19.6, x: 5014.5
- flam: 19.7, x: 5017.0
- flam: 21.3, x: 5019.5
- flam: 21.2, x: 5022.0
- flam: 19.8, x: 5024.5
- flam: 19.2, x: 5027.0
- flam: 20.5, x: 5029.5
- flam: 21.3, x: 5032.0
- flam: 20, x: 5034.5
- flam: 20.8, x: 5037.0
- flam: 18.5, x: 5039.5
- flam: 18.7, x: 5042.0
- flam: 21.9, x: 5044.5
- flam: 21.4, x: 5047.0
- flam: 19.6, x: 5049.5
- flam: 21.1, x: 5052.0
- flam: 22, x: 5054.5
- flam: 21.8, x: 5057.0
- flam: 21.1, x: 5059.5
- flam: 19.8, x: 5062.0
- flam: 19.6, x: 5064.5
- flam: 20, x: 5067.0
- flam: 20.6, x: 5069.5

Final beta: 32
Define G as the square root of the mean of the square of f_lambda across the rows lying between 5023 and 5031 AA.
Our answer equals 19.8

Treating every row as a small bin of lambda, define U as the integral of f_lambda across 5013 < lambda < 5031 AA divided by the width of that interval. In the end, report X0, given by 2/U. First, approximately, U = 20.2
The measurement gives 0.0991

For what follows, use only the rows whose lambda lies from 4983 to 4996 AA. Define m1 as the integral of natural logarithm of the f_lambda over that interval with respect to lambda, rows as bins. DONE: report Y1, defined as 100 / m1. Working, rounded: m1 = 39.7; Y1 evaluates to 2.52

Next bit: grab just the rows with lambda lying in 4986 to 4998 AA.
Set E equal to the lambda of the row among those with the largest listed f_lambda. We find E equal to 4989.5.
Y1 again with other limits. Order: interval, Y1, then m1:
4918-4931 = 2.54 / 39.4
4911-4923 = 2.79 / 35.8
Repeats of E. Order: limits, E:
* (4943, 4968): 4949.5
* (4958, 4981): 4962.0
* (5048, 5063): 5054.5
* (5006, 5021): 5019.5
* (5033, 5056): 5054.5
